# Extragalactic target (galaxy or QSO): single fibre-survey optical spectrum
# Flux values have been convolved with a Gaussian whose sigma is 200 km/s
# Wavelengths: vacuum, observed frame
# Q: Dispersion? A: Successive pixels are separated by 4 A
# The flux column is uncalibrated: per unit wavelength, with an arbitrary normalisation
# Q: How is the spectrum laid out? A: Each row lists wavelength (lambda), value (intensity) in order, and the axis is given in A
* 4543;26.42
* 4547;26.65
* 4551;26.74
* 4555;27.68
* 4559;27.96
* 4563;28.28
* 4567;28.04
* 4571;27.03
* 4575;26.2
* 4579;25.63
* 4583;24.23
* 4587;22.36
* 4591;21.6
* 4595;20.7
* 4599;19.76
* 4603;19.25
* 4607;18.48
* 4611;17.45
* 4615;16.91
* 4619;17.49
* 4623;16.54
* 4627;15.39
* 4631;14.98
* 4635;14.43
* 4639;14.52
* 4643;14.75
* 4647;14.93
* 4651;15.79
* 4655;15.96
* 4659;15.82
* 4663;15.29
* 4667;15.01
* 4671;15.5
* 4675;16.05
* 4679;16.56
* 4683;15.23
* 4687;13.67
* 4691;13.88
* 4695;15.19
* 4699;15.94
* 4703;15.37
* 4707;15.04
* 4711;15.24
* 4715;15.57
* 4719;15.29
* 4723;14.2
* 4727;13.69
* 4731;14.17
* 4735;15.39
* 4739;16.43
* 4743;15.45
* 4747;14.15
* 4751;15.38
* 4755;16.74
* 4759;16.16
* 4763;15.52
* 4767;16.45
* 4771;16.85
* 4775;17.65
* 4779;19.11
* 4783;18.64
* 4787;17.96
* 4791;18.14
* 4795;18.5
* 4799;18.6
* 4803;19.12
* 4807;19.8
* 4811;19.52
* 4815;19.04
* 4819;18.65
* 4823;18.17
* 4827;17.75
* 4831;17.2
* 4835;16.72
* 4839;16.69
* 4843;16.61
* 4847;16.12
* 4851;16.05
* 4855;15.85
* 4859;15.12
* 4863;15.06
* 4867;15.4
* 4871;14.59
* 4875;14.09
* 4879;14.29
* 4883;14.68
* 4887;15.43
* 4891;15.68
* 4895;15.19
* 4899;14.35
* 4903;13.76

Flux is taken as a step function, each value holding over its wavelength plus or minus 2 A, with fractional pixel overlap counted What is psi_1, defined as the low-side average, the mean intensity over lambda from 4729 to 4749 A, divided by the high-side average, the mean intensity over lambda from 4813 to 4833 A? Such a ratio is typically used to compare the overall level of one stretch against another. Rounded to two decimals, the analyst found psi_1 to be 0.83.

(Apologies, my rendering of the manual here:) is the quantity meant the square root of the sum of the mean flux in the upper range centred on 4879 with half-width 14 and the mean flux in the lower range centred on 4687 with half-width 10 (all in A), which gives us 5.46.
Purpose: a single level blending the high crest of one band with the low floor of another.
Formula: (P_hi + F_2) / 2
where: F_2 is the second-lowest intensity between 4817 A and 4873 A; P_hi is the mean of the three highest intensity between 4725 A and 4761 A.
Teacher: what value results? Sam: 15.8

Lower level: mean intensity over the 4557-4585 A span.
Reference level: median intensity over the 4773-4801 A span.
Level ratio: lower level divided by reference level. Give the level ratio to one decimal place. 1.4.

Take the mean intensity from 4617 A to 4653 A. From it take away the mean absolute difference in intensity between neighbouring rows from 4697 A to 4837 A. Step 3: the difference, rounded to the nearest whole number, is 15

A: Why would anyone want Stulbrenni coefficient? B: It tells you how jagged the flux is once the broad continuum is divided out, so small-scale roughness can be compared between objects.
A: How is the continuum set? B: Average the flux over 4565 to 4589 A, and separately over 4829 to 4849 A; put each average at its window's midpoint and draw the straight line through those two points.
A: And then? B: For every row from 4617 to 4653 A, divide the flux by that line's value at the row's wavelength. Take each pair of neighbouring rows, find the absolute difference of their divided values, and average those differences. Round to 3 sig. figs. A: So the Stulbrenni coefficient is 0.0233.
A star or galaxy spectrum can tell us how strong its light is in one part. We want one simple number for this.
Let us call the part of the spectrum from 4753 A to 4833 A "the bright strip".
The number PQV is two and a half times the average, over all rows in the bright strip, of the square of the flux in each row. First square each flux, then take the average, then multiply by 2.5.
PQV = 811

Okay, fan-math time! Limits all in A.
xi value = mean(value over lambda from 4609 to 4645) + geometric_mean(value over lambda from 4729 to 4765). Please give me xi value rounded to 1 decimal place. 31.3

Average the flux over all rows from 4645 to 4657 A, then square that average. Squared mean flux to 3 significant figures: 242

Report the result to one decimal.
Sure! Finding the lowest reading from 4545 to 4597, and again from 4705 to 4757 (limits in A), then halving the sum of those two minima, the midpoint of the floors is 17.2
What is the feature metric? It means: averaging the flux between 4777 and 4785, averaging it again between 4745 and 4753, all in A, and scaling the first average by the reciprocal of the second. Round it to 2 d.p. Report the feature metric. 1.28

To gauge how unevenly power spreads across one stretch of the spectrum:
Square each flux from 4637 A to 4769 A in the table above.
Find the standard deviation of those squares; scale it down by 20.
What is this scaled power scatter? 1.2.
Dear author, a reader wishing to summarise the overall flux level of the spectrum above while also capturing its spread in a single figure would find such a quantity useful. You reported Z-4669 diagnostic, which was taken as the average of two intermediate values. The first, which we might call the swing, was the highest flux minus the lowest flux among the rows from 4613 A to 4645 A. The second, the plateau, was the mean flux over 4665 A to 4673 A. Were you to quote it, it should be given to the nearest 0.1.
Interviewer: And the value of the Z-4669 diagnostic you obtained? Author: 9.2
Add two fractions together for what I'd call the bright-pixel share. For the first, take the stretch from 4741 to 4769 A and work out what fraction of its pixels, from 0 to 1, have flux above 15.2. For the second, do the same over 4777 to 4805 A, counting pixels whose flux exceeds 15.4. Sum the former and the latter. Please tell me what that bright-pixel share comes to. 1.86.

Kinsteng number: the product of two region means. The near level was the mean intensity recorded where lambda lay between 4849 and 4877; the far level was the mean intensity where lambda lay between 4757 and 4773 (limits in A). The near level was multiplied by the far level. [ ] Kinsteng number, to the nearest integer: 246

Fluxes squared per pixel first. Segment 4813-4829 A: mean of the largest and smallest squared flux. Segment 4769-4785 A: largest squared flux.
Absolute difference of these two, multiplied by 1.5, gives 40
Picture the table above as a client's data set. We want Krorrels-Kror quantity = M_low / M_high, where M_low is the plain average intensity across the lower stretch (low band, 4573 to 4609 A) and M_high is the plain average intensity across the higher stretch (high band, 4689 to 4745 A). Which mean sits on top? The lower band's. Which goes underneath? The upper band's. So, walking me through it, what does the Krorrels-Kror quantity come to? 1.46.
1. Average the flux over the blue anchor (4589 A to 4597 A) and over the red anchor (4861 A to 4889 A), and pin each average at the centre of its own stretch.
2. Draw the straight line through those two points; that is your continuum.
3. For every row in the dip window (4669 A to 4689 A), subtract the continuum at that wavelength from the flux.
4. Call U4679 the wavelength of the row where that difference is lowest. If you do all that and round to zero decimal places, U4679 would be 4687 A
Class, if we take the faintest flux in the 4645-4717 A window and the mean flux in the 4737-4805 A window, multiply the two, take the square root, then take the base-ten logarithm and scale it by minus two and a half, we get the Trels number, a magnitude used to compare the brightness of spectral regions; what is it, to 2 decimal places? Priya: -2.96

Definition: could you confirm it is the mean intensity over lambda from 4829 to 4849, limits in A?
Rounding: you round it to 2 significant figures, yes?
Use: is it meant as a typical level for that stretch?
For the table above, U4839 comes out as 17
